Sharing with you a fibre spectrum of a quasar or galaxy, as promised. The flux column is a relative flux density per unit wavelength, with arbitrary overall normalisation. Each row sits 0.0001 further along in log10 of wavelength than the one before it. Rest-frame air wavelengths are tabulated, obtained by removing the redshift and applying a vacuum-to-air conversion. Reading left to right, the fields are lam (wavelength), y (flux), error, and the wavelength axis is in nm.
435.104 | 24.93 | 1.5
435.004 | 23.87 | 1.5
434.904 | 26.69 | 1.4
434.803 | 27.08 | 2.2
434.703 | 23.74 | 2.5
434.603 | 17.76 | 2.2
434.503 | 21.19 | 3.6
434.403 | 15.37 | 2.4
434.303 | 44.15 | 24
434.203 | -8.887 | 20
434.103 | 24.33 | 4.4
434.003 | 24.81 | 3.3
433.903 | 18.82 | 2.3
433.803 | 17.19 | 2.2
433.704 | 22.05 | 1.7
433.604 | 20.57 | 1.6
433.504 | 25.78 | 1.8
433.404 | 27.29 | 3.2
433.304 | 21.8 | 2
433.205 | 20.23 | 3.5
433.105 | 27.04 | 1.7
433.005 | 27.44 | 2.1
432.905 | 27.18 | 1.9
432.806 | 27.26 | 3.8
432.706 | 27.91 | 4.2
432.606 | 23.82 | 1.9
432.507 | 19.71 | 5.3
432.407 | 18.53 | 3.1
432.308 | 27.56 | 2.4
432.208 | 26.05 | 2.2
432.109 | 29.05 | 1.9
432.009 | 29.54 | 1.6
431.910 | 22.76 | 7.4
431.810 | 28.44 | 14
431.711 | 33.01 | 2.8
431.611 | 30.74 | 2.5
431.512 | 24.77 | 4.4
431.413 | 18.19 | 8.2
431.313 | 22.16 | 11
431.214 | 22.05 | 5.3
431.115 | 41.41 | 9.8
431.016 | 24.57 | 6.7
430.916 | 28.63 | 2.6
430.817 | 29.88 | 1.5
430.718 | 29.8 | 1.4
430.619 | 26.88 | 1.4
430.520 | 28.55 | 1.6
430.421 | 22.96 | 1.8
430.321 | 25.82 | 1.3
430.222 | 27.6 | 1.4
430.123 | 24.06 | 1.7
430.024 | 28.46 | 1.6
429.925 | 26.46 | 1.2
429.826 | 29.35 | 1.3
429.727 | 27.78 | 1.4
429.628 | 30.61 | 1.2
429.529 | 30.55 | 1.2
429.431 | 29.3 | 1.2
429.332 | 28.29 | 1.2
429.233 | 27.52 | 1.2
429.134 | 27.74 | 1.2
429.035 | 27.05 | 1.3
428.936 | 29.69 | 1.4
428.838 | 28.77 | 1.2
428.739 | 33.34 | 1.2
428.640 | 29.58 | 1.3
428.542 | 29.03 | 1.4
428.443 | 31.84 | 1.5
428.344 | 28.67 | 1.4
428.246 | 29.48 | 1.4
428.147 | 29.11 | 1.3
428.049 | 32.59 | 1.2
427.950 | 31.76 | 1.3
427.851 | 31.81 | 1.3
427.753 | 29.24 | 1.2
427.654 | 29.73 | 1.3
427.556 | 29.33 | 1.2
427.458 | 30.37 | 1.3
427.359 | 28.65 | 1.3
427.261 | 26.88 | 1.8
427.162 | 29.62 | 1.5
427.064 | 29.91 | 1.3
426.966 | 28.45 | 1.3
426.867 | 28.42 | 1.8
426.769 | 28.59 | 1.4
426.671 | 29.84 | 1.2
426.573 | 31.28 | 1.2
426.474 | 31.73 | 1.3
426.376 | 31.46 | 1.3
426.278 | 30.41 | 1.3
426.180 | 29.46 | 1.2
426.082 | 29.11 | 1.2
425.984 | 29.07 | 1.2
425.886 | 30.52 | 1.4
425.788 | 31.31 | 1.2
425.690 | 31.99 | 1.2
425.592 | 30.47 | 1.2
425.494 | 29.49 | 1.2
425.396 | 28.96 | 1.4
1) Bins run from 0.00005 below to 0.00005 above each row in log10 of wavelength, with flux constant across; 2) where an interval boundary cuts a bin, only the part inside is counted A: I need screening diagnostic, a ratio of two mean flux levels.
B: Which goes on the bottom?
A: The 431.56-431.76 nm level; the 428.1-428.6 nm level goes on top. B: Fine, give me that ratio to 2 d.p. 0.93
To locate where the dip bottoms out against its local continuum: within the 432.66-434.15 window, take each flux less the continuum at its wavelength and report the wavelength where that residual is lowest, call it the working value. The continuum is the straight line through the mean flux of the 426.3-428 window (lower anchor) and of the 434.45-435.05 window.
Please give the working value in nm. 433.803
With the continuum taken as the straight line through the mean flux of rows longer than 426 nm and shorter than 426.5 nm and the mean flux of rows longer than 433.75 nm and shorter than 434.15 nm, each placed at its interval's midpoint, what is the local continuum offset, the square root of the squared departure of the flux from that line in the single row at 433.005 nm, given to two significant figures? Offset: 5.0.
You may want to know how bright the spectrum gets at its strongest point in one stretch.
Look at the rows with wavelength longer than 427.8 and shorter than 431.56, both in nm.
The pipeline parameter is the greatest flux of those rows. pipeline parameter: 41.41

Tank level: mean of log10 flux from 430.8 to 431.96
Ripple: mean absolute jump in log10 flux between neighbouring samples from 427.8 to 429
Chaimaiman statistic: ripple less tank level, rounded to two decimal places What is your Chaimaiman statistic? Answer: -1.40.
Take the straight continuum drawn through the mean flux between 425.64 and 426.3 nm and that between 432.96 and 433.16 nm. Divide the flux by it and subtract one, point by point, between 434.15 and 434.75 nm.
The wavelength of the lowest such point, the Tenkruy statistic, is 434.203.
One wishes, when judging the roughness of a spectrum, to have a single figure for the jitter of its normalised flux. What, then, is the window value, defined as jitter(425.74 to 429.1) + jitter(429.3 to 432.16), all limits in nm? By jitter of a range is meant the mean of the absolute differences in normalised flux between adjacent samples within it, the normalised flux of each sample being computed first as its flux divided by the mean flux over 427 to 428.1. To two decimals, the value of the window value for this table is 0.18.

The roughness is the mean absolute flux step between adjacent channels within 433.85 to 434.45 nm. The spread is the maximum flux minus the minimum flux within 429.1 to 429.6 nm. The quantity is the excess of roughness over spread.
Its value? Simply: 21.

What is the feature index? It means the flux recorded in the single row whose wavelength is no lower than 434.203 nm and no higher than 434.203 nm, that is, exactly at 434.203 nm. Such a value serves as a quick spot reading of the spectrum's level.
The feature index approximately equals -8.887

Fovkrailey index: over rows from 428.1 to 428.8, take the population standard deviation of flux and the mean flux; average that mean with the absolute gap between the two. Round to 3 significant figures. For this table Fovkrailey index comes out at 29.3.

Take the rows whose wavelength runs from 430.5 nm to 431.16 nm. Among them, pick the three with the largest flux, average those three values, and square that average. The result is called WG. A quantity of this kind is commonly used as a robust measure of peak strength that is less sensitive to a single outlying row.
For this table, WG 1135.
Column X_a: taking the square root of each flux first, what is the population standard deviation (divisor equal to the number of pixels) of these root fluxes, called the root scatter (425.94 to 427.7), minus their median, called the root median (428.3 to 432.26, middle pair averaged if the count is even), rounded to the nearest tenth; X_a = -5.2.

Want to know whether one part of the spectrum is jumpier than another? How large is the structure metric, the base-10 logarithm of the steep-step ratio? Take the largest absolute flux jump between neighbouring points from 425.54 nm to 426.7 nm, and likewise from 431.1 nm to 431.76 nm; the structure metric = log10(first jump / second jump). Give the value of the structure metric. -1.11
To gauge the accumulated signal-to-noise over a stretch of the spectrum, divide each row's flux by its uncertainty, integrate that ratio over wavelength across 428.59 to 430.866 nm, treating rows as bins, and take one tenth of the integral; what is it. 4.8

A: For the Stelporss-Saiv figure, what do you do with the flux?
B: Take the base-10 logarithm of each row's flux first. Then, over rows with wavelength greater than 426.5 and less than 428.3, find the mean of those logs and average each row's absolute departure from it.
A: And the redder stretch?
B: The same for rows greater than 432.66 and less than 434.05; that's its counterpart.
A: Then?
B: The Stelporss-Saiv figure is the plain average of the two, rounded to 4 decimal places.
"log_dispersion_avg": 0.0387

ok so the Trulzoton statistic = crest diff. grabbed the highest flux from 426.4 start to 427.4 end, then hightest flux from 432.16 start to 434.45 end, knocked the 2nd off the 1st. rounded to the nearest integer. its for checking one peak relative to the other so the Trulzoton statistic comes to -12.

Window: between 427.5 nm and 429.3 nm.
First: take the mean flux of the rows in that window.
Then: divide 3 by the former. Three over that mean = 0.101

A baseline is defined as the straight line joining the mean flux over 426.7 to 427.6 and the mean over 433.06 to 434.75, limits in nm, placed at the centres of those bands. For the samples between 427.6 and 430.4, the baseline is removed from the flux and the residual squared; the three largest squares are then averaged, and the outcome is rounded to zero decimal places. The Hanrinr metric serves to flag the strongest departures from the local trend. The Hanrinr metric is 27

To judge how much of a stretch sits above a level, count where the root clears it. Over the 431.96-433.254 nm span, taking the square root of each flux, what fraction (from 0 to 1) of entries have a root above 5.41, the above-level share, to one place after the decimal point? 0.1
